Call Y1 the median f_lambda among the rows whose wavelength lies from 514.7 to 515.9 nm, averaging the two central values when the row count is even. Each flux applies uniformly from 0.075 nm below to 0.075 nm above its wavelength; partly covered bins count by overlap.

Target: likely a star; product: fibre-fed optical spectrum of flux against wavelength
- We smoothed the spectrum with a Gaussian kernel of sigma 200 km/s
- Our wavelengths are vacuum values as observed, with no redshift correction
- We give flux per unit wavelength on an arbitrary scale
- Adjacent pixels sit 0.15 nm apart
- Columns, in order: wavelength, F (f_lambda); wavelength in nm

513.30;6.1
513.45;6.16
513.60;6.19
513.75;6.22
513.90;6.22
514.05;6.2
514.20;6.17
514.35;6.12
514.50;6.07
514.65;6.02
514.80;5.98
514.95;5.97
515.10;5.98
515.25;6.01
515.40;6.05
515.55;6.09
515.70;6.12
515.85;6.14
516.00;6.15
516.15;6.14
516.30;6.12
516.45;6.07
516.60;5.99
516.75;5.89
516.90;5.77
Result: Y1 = 6.03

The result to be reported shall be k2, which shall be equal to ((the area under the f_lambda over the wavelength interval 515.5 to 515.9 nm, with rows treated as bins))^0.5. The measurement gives 1.56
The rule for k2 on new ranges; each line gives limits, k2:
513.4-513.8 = 1.57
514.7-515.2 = 1.73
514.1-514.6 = 1.75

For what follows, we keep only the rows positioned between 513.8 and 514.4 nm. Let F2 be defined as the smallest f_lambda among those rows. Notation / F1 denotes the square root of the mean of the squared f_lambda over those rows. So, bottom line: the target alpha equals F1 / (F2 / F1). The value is 6.236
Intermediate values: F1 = 6.18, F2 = 6.12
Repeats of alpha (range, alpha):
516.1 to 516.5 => 6.150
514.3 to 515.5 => 6.081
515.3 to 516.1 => 6.171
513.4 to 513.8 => 6.220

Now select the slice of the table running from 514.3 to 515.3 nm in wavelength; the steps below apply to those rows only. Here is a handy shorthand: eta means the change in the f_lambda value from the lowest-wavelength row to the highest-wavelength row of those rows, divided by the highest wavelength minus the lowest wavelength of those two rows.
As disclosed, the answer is -0.12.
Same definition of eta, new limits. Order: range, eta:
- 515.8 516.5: -0.12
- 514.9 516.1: 0.17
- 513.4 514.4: -0.04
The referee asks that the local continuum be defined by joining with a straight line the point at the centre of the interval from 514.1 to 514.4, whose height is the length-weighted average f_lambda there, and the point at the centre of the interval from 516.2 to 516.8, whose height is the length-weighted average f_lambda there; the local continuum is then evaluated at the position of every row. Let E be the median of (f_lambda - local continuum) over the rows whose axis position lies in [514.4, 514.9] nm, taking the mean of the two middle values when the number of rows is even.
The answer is -0.11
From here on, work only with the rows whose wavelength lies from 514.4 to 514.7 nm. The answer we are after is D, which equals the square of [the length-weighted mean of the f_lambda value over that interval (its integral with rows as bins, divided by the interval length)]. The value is 36.6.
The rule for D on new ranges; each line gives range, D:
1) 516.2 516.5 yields 37.2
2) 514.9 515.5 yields 36.1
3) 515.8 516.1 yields 37.8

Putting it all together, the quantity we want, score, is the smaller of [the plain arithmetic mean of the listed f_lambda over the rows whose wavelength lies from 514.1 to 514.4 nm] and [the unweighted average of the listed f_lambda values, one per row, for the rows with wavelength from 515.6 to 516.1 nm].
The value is 6.14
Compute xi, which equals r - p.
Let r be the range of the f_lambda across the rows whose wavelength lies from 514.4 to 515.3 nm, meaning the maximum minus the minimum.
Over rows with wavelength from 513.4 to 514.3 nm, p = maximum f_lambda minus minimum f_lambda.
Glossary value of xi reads 0.04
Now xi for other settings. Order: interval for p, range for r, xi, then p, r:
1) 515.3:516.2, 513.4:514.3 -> -0.04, 0.10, 0.060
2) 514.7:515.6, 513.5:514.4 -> -0.02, 0.12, 0.100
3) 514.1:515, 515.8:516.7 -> -0.04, 0.20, 0.160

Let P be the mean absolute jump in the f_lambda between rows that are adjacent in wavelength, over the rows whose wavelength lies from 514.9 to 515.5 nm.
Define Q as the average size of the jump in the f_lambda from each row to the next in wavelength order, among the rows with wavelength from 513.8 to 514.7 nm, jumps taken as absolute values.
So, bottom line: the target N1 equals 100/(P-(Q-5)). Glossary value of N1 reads 20.05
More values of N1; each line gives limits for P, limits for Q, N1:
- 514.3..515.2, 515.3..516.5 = 19.97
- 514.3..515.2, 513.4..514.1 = 19.95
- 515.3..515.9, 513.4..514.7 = 20.01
